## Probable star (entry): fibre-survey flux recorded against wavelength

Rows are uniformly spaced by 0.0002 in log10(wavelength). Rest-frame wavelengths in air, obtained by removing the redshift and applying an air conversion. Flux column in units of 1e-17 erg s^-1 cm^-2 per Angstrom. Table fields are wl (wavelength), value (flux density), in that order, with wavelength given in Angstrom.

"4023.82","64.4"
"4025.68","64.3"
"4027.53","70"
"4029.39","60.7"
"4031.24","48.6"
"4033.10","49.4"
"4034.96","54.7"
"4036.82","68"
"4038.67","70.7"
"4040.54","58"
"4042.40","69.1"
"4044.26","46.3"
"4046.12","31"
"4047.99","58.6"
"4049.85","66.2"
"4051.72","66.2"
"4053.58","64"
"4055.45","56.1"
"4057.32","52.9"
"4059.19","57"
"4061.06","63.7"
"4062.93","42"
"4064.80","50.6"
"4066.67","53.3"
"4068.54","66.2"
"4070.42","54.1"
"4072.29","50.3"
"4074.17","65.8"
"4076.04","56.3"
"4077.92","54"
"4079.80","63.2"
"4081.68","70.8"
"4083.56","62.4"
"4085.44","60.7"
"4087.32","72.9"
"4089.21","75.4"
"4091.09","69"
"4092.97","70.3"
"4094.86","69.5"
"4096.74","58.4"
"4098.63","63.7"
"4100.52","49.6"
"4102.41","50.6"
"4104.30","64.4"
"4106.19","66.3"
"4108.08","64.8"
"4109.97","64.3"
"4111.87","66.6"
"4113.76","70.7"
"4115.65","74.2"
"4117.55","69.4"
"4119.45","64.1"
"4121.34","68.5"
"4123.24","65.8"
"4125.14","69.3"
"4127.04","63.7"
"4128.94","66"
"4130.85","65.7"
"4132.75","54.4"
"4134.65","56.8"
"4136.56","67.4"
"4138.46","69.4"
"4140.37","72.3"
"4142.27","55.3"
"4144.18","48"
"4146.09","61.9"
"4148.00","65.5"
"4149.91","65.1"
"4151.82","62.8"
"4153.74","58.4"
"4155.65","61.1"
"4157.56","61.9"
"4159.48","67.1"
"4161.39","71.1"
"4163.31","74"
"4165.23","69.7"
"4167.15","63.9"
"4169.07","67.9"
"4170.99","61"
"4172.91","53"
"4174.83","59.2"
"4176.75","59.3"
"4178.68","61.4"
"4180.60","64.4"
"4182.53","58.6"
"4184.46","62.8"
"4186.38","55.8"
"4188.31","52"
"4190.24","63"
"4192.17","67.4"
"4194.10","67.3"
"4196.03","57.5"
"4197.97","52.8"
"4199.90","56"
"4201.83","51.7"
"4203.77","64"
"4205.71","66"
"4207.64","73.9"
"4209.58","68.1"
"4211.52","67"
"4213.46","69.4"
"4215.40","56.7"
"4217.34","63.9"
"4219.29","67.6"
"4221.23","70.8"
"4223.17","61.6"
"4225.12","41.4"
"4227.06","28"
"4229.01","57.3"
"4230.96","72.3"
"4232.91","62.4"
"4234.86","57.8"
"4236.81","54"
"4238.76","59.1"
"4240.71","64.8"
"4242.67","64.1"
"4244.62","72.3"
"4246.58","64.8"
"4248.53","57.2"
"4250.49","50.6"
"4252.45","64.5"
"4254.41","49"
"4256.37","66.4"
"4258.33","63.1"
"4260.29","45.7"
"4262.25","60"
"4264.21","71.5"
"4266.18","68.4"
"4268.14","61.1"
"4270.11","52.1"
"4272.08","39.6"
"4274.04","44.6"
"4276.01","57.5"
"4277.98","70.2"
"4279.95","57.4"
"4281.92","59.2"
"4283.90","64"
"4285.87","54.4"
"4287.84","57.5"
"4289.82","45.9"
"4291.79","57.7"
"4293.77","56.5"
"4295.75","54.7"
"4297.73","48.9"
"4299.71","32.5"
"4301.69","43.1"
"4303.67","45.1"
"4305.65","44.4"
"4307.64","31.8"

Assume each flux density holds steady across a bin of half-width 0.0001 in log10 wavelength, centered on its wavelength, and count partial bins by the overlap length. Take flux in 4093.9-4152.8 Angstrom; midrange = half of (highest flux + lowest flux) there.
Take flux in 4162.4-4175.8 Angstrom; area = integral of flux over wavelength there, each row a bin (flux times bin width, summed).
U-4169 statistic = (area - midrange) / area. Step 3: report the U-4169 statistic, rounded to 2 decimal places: 0.93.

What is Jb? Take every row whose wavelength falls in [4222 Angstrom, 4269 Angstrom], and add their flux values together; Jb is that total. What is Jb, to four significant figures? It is 1417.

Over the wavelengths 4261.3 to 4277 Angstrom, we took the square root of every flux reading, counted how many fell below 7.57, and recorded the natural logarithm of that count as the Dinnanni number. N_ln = 1.10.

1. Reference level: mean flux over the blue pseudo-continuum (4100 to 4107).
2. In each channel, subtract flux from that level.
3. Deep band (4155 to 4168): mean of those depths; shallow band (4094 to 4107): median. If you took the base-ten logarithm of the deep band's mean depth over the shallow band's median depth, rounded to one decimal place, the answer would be 0.2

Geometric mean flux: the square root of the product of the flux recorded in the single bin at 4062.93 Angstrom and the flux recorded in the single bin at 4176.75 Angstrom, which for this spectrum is 49.9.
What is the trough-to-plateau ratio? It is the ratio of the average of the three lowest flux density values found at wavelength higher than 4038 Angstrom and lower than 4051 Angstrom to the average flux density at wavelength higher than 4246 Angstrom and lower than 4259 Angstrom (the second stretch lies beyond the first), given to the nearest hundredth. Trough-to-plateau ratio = 0.76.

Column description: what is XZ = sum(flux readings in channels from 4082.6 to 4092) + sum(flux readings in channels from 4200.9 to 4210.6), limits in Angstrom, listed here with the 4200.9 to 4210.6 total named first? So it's 664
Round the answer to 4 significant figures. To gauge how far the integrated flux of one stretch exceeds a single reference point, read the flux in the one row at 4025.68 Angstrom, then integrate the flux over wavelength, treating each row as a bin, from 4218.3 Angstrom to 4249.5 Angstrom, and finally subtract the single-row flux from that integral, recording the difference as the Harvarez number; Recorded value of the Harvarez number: 1799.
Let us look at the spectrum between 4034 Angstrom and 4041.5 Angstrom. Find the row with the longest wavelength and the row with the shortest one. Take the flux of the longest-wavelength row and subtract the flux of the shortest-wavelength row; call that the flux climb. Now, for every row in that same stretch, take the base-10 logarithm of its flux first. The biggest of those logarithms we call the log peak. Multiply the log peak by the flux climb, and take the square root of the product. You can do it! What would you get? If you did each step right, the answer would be 2.5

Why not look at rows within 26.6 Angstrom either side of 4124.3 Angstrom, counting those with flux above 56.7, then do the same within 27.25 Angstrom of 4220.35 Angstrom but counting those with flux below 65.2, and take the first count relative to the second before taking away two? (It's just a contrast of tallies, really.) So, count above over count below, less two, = -0.72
